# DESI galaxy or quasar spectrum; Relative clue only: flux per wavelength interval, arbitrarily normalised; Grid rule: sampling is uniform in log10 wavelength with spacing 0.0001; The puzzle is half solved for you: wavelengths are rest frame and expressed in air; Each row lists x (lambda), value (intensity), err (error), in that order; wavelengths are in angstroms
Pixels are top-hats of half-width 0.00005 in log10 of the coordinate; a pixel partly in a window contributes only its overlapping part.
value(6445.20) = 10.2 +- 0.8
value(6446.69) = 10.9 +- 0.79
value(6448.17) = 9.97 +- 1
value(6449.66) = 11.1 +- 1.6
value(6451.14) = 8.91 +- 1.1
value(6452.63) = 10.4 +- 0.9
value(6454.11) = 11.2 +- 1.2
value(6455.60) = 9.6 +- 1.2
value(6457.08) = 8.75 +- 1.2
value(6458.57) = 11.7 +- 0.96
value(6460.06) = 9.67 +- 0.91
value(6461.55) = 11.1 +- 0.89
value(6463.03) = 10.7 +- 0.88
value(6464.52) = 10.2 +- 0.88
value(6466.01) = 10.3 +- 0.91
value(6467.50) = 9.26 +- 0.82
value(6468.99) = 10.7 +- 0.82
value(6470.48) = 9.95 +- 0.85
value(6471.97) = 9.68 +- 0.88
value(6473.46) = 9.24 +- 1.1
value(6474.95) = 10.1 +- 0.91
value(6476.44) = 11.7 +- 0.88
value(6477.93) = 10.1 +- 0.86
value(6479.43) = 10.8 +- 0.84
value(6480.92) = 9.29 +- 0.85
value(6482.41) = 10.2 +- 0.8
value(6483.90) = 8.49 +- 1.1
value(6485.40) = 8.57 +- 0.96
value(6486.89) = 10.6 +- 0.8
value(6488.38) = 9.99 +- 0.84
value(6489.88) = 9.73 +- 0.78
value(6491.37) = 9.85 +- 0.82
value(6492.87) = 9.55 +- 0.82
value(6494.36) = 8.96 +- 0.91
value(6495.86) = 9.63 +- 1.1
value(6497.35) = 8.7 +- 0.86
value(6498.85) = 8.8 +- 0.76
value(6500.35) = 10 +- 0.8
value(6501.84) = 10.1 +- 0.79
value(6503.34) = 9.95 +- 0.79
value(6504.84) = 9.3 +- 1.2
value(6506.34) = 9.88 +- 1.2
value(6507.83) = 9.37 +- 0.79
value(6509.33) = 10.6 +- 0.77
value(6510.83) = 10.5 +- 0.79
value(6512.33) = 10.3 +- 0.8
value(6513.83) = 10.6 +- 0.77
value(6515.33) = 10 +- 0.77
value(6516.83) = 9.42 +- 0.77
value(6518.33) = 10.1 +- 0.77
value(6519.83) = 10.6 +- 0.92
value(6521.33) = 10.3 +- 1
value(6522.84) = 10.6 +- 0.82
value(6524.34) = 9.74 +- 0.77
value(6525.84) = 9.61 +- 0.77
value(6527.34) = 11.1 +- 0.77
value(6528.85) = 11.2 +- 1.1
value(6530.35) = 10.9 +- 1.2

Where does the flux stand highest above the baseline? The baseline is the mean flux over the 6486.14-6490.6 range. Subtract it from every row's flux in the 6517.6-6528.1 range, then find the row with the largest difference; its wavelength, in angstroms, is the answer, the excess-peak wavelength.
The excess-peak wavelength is 6527.34 angstroms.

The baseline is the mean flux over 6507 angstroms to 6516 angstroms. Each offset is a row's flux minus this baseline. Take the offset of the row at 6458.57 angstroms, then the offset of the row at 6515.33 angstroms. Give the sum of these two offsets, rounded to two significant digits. 1.2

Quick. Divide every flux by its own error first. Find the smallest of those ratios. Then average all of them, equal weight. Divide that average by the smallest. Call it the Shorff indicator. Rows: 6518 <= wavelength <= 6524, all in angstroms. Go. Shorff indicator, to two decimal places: 1.16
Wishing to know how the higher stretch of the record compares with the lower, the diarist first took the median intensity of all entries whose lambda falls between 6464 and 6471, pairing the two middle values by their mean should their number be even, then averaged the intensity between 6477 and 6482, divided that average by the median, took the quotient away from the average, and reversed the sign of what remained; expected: -9.1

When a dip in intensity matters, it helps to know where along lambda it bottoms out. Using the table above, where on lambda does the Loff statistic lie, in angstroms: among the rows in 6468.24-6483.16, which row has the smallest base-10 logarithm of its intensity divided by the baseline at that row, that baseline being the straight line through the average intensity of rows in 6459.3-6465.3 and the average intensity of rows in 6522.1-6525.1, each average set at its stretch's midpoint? 6473.46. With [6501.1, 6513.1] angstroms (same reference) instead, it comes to 6504.84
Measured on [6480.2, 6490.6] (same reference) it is 6483.90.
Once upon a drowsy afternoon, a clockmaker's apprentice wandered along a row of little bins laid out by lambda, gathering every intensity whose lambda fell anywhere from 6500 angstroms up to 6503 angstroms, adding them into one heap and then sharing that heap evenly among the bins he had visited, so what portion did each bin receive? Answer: 10.1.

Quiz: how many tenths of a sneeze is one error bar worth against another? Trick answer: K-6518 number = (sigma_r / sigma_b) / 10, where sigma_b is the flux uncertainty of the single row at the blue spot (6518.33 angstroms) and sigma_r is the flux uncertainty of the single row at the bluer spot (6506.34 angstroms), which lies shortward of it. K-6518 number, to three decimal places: 0.156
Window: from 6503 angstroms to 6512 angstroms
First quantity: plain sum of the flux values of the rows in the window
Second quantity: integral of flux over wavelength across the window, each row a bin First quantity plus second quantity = 149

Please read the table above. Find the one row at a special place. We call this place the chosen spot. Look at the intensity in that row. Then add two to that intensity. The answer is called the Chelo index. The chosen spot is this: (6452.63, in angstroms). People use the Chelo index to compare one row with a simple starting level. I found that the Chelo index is 12.4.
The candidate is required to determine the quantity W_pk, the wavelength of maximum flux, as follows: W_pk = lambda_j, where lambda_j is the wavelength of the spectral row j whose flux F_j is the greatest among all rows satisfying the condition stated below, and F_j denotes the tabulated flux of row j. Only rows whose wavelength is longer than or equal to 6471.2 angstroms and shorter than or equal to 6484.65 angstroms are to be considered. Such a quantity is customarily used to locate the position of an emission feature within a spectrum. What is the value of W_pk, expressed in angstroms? 6476.44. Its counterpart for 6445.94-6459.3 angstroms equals 6458.57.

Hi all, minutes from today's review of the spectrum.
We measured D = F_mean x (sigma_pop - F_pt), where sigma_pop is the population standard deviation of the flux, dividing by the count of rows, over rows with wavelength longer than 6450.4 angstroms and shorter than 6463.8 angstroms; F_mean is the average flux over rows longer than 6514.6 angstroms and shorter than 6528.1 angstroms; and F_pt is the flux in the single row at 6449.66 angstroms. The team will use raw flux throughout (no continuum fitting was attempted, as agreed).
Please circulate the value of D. -102.8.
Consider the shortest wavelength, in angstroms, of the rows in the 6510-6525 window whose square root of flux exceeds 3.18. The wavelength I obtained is 6510.83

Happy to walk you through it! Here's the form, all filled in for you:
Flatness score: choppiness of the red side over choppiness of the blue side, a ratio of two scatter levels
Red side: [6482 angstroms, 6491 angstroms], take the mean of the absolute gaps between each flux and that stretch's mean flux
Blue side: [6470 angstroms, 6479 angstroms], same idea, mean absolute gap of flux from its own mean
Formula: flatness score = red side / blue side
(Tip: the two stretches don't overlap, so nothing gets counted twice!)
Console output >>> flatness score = 1.36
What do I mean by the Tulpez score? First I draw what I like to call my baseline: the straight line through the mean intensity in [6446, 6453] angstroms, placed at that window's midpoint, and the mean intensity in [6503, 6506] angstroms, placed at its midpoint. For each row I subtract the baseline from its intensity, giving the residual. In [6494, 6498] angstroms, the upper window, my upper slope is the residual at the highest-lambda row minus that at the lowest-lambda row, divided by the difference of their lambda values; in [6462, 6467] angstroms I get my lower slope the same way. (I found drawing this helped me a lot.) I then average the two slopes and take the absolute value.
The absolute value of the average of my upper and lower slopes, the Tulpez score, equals 0.099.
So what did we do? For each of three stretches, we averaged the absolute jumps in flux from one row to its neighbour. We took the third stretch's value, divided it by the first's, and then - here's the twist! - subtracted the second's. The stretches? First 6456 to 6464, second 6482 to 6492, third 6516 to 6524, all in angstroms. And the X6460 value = -0.5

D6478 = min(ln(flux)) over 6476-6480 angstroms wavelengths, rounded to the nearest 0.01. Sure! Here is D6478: 2.31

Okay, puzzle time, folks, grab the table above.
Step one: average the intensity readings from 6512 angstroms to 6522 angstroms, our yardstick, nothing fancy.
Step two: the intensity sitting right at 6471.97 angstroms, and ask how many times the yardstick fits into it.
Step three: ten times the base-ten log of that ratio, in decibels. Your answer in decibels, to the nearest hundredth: -0.22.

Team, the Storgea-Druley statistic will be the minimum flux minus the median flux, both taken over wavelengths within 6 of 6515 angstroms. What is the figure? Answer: -1.0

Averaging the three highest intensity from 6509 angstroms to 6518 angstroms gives 10.6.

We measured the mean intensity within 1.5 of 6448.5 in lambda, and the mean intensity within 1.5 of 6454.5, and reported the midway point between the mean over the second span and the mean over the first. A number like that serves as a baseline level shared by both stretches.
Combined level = 10.5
